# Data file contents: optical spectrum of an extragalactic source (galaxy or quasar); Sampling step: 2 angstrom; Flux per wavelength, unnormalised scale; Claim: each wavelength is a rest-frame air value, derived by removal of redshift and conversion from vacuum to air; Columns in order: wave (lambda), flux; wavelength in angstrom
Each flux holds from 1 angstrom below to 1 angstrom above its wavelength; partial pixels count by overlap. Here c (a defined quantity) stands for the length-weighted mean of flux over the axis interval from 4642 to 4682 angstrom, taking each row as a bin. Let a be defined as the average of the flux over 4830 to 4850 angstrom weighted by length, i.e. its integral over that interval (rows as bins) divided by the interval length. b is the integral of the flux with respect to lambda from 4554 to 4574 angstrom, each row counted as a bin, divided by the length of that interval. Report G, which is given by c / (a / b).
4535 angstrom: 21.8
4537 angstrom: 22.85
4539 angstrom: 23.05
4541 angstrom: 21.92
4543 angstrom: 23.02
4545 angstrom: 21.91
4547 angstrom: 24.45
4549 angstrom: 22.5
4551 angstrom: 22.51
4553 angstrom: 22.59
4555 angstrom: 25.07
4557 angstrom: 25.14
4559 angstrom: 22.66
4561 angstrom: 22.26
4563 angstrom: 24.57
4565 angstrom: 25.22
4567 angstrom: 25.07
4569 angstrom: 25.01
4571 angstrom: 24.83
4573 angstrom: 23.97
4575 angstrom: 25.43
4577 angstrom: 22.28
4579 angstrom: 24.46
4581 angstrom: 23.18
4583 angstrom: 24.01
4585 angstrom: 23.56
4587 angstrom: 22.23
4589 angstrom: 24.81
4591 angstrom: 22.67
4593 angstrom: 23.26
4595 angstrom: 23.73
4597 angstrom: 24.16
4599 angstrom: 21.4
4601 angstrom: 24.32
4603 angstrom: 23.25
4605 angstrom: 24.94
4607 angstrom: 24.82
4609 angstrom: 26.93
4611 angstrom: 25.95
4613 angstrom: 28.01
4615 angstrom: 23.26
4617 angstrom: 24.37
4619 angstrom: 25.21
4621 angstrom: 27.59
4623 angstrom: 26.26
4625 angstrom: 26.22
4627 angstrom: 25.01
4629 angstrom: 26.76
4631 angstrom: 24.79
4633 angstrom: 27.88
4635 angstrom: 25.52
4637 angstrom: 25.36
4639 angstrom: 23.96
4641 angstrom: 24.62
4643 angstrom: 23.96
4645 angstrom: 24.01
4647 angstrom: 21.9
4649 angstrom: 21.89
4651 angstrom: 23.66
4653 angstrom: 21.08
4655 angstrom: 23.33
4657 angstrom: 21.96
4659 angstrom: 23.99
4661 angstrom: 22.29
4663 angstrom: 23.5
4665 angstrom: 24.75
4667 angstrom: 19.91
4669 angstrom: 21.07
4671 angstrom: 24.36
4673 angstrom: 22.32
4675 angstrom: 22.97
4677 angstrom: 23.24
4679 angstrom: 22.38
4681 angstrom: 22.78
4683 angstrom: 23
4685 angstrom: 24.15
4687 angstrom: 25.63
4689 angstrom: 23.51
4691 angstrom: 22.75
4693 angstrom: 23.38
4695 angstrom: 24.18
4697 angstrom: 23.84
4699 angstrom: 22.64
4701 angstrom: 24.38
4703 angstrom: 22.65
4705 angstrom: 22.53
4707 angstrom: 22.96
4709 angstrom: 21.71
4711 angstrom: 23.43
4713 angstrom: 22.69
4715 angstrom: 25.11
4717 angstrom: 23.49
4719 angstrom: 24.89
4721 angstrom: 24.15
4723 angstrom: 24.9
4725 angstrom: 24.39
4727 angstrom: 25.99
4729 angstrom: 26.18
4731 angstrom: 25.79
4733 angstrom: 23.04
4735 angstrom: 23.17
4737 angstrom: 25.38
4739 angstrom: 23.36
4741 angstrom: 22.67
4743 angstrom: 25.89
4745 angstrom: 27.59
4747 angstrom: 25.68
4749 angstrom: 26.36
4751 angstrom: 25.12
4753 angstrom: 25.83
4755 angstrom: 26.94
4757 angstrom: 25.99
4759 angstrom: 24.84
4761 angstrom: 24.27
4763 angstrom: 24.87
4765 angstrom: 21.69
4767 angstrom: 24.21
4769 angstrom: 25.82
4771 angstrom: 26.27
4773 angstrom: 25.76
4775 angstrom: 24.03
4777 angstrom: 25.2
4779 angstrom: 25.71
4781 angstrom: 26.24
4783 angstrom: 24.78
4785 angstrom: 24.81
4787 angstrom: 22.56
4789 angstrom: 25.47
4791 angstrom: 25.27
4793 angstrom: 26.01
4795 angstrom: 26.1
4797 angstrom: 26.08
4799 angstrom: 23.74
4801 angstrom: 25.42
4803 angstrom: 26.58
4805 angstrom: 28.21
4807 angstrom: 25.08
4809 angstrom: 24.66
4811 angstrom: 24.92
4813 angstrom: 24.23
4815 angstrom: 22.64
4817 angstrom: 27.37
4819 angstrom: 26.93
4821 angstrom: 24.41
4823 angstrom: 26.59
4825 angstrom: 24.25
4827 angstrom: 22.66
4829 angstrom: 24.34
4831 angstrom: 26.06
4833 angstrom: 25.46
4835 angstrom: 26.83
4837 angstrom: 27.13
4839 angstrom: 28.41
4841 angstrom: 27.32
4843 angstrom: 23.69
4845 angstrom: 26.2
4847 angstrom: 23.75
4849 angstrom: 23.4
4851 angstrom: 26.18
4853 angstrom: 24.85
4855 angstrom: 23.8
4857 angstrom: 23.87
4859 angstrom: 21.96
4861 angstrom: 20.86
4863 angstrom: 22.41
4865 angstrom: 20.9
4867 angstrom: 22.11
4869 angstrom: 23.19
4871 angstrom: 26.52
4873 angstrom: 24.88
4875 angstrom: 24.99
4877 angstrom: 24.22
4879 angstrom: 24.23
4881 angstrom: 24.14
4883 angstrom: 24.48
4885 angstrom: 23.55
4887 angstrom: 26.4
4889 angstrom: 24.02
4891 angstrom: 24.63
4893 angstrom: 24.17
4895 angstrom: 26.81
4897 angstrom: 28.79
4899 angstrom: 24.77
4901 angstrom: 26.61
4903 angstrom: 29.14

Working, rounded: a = 25.8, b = 24.4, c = 22.8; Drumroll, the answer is 21.5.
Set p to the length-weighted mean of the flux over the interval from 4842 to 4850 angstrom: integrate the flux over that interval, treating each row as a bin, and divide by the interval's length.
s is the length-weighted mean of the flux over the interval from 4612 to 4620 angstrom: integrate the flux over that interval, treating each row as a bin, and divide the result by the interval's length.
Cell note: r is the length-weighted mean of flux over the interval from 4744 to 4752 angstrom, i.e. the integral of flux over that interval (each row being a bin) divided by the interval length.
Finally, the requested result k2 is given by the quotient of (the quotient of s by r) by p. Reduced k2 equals 0.0397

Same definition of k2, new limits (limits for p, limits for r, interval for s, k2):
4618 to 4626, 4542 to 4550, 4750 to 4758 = 0.0430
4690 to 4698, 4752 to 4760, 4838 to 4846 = 0.0433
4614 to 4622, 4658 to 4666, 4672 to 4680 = 0.0383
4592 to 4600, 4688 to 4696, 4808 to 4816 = 0.0444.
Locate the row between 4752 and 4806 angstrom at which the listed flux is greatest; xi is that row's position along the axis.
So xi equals 4805 angstrom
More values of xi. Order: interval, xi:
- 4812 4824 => 4817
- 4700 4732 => 4729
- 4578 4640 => 4613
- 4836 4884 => 4839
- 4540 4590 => 4575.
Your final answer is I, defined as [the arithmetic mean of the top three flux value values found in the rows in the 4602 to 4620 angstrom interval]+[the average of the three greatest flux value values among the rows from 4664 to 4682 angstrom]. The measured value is 51.1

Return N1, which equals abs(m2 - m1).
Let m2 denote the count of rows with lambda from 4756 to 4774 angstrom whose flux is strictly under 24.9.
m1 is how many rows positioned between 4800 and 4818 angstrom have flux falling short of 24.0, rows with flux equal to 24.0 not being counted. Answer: 4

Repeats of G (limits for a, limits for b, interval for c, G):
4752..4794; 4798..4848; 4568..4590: 24.4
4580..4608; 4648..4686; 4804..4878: 23.9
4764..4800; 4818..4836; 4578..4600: 23.7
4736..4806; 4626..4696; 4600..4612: 23.4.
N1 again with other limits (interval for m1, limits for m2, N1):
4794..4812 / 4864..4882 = 6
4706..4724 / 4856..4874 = 3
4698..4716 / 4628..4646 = 2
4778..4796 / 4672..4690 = 7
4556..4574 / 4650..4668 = 6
